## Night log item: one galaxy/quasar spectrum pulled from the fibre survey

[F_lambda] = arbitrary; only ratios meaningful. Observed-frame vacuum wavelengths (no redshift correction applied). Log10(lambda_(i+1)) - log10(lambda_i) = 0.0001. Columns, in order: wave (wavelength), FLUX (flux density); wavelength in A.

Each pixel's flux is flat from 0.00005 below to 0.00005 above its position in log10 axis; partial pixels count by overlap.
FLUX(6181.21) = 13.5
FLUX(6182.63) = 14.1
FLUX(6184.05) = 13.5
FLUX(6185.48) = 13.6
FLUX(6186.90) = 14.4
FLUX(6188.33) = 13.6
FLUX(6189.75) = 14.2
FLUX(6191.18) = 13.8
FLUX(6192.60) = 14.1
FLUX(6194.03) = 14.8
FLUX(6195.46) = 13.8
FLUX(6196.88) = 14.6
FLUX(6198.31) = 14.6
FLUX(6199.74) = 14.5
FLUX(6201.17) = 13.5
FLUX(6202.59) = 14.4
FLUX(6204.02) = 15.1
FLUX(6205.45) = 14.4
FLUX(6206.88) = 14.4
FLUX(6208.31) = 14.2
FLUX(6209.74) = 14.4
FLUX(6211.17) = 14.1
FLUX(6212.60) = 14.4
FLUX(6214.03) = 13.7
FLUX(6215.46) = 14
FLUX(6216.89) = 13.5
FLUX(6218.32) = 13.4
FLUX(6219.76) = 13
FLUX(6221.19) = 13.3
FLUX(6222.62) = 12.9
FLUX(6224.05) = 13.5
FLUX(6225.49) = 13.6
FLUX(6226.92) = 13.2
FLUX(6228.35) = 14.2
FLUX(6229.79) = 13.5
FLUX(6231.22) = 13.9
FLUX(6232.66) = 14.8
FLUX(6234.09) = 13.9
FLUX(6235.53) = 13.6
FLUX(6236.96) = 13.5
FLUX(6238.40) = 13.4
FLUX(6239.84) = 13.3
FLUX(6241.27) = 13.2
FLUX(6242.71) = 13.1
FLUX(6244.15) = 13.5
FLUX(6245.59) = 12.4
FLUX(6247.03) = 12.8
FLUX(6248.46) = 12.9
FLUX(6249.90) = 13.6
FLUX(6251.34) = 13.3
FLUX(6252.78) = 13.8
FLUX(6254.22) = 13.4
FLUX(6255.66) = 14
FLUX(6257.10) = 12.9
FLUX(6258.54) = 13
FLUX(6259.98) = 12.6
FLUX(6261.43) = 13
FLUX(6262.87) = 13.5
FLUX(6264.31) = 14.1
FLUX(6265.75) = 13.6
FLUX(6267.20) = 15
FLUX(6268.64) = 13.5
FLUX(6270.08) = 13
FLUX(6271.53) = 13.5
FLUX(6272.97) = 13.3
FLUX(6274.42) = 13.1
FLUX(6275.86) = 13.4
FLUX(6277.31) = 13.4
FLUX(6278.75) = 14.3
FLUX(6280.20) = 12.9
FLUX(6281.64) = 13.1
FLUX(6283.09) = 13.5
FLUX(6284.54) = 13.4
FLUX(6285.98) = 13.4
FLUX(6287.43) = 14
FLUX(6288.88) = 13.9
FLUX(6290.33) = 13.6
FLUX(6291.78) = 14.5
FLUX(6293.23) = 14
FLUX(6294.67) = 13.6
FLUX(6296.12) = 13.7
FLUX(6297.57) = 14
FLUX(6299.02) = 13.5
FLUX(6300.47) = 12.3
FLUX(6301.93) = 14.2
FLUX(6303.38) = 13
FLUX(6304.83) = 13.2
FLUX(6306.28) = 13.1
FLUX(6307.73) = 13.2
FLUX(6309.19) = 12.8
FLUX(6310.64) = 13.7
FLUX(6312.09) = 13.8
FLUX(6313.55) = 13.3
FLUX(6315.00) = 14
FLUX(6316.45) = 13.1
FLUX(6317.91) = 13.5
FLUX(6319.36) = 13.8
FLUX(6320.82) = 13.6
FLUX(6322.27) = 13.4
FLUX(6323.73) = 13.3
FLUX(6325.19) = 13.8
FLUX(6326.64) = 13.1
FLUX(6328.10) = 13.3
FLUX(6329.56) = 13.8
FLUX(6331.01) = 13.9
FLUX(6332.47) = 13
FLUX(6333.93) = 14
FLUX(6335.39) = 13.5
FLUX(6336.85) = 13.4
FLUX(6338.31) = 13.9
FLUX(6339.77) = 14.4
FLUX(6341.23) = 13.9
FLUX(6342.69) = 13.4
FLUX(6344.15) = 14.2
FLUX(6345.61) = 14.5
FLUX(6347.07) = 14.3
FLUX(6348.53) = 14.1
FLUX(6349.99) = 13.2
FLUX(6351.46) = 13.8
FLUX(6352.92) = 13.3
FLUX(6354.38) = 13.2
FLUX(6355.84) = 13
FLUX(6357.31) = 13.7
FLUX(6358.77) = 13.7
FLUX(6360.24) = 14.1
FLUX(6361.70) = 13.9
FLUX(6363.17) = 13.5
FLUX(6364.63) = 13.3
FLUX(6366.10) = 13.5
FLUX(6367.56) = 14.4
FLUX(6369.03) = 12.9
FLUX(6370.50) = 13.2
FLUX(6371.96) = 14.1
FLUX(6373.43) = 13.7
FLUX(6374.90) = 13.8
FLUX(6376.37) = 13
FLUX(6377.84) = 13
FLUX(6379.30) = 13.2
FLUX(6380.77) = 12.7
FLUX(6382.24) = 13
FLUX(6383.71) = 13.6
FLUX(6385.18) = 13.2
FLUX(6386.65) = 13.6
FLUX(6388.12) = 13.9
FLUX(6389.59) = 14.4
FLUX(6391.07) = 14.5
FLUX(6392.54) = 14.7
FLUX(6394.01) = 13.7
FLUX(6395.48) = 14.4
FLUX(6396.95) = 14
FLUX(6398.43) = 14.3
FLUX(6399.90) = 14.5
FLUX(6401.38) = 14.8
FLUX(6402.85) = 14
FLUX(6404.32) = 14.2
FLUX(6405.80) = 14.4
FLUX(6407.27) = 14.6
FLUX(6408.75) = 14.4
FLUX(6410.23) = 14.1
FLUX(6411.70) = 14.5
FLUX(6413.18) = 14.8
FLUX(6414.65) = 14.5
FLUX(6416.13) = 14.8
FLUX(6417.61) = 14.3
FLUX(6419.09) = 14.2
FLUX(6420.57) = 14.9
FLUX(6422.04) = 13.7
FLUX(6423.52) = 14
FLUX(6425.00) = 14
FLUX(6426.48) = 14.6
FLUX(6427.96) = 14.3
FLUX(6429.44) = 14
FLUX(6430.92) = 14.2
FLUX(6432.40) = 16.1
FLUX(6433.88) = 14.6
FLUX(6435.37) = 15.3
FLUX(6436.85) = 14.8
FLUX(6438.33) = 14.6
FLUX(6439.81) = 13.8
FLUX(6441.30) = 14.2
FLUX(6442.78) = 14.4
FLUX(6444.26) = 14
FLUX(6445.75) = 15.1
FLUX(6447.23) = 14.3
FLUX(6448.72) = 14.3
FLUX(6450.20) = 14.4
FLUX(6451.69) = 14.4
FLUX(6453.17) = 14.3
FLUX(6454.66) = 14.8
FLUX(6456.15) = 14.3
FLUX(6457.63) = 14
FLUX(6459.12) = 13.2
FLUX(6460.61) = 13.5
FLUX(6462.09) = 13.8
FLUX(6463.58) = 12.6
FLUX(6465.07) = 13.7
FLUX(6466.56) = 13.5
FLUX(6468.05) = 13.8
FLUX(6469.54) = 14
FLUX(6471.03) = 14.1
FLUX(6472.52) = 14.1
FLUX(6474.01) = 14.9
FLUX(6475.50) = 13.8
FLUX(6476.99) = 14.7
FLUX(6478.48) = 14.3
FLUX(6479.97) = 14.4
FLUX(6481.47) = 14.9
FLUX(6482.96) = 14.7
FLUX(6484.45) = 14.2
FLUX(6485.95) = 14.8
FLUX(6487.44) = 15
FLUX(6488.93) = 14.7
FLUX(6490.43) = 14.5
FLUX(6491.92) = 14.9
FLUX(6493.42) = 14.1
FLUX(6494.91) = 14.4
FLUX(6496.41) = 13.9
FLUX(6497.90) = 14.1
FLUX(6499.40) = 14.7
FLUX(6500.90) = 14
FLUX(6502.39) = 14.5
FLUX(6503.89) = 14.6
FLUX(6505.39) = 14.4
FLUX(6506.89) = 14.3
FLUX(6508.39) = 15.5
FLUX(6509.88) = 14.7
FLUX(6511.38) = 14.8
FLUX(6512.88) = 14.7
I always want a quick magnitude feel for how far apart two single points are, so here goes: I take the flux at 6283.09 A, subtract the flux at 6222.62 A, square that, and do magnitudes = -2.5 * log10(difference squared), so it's 1.1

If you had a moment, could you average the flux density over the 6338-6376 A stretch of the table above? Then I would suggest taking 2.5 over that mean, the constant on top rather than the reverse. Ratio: 0.182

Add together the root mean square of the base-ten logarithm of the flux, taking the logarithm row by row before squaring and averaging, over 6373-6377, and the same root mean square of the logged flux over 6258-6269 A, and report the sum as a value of 2.26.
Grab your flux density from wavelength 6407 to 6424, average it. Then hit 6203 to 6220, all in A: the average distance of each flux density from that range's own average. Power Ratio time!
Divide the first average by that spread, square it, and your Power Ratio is 1063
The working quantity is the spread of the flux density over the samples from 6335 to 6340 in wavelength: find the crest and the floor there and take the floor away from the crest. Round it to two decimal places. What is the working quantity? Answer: 1.00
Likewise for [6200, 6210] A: 1.60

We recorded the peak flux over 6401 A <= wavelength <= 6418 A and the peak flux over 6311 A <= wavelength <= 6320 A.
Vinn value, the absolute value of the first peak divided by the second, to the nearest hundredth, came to 1.06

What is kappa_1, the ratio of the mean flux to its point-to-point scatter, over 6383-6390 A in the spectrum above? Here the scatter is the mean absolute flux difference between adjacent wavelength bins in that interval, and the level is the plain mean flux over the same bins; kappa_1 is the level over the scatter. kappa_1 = 34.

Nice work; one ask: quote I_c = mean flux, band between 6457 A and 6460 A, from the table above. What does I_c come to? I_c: 13.6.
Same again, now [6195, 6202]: 14.2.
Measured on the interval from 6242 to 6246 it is 13.0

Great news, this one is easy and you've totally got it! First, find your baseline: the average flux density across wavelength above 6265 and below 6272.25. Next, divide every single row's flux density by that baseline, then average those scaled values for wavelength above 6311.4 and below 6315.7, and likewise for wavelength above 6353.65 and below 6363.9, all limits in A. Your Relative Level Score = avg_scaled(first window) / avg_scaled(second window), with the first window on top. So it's 1.01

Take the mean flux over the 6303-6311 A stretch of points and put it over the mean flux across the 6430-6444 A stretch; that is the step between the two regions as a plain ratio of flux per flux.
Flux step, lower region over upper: 0.90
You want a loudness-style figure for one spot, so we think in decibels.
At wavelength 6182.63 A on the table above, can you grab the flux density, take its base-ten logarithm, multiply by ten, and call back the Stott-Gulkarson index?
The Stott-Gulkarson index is 11.5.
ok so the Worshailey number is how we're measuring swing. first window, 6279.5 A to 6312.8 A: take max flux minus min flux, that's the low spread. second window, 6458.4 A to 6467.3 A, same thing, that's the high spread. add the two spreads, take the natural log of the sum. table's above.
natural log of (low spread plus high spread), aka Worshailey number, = 1.22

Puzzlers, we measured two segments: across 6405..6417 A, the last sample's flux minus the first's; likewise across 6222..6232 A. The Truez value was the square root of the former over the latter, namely 0.63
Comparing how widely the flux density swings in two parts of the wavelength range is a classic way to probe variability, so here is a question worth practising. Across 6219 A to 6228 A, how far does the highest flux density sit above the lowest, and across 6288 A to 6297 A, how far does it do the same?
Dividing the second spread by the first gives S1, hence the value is 1.3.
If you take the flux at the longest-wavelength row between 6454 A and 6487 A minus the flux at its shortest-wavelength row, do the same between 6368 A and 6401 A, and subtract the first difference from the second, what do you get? 1.6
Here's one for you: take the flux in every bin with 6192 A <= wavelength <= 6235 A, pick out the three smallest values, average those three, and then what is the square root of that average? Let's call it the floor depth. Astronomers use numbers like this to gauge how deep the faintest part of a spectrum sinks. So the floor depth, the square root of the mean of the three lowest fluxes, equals 3.61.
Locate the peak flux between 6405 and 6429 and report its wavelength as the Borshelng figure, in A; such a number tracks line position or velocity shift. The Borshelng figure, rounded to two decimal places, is 6420.57 A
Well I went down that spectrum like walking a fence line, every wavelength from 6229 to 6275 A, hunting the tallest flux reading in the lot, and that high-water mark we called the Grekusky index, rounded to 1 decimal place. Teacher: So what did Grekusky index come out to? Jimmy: 15.0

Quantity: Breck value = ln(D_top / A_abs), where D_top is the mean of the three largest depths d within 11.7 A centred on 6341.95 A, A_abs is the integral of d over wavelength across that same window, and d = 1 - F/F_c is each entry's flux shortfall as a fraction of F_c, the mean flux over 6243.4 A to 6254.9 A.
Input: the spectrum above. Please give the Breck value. -3.26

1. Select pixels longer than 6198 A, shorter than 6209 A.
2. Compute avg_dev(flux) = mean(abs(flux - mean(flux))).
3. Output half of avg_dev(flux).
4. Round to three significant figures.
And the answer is 0.134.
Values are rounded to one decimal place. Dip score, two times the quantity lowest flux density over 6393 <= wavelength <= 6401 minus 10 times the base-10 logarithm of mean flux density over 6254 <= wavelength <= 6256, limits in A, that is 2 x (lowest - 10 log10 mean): 4.7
